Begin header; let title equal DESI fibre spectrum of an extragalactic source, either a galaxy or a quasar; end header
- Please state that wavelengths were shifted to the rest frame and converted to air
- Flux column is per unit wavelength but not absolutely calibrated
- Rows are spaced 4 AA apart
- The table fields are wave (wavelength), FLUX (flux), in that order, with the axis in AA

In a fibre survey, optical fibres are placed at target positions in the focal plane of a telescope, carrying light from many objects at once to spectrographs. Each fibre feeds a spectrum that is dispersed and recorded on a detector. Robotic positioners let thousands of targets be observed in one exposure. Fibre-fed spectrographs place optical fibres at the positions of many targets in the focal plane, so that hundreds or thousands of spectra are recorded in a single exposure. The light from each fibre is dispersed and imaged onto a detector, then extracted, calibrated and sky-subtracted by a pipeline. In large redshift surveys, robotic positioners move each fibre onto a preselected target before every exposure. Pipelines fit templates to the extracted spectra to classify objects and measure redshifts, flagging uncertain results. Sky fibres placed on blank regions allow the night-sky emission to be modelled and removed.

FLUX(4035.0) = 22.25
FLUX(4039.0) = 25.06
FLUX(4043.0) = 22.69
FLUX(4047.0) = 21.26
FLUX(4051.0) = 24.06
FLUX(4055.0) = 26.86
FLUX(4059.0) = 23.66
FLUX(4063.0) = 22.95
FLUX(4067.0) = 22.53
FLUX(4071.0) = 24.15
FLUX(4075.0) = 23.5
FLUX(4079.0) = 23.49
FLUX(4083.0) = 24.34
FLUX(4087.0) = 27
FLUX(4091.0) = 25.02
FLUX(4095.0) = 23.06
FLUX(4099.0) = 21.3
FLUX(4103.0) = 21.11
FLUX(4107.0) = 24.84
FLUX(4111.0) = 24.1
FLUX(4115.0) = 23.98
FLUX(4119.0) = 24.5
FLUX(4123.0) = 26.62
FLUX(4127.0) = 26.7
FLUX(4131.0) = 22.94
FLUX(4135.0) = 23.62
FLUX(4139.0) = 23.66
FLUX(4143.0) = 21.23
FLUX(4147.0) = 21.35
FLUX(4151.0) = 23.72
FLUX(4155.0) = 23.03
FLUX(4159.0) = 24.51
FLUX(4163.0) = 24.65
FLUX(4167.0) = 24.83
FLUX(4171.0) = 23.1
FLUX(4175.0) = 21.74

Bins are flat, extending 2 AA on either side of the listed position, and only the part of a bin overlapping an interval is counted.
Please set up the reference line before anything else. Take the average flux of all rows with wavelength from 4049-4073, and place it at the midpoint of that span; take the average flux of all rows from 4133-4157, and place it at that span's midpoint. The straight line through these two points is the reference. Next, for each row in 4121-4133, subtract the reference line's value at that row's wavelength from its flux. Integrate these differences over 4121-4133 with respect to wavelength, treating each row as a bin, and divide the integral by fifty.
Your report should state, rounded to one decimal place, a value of 0.6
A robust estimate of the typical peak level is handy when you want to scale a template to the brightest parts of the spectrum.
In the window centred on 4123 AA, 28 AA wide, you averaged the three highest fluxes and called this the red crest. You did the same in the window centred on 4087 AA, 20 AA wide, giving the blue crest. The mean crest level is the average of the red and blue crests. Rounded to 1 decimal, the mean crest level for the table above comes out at 25.7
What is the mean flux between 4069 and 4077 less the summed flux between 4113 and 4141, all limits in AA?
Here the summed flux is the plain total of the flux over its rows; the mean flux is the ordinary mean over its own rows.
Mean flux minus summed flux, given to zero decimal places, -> -148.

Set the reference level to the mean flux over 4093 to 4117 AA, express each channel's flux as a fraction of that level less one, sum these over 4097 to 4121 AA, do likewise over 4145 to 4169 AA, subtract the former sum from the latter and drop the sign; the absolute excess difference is 0.10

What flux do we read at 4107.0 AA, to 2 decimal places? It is 24.84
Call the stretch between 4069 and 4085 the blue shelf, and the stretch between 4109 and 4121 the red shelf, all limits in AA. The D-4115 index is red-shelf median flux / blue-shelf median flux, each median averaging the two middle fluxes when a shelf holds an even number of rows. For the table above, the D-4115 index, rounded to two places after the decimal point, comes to 1.01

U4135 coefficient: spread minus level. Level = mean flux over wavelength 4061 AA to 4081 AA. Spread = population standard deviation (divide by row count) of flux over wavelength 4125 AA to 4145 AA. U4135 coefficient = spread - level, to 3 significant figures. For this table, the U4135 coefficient -21.6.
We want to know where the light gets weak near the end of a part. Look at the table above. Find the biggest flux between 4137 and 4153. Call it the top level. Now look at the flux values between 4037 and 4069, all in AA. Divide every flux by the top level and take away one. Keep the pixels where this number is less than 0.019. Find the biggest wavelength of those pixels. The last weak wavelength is 4067.0 AA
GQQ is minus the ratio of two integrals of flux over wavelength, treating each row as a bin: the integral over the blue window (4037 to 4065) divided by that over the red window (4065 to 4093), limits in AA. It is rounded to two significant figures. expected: -0.98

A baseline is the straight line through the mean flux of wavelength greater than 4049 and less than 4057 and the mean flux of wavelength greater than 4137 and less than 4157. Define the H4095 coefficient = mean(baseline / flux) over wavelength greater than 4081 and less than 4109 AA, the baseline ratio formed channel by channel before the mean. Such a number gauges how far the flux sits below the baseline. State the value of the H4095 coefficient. 1.02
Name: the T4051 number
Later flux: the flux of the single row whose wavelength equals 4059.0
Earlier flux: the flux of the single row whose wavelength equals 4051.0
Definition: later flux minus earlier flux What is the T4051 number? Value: 0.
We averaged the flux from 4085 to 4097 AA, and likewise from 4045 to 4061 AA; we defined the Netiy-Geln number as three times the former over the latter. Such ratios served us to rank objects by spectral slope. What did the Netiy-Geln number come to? 3.13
